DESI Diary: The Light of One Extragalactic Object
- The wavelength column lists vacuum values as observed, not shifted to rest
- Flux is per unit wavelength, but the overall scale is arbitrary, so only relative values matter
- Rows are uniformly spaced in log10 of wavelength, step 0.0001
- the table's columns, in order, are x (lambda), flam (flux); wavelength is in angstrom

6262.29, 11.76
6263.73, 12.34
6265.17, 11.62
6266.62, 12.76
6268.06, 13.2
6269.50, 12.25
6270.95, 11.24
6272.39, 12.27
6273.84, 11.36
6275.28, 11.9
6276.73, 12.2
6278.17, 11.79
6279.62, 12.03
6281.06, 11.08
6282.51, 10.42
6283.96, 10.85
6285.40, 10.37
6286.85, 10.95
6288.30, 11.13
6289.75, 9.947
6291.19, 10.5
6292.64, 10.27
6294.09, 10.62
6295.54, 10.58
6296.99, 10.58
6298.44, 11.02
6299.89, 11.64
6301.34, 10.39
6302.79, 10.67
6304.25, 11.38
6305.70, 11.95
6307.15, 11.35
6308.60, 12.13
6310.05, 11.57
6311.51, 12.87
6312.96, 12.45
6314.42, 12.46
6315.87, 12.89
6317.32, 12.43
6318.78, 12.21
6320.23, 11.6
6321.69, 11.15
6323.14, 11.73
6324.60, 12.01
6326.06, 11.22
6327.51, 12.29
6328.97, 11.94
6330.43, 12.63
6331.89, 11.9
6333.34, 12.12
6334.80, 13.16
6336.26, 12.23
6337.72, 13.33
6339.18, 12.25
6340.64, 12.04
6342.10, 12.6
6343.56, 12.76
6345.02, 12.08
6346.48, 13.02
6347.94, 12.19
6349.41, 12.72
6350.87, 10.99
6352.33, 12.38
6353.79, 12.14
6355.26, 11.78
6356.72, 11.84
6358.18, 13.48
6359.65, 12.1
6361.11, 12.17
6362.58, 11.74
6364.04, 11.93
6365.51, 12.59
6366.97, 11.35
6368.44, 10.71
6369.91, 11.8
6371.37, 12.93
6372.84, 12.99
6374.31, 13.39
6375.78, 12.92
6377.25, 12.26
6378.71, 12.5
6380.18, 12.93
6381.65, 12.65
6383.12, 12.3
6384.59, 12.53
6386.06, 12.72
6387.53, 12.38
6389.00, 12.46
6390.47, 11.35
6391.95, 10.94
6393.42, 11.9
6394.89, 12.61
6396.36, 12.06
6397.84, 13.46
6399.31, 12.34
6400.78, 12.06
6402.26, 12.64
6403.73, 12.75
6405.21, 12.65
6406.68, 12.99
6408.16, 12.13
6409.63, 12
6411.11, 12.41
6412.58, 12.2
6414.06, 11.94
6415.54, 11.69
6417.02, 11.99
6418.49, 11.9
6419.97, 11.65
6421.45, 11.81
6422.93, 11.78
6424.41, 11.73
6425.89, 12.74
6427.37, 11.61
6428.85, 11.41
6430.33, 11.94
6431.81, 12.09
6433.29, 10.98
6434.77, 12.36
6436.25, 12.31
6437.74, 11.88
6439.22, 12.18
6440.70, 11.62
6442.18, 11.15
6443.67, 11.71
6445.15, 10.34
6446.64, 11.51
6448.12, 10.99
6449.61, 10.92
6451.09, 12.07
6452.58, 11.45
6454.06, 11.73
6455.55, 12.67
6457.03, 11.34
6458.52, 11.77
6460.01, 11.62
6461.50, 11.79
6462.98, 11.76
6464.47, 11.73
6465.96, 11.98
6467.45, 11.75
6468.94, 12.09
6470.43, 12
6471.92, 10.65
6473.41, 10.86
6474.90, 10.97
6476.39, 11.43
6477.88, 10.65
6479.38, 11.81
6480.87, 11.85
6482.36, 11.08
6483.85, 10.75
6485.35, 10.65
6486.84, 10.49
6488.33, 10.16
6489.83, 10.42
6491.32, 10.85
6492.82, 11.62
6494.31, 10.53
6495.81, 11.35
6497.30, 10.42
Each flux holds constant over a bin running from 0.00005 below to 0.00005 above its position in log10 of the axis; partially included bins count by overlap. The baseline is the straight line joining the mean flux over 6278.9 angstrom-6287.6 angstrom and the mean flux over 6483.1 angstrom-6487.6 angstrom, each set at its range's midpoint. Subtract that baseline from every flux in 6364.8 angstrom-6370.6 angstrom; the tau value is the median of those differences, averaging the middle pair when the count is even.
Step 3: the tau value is 0.76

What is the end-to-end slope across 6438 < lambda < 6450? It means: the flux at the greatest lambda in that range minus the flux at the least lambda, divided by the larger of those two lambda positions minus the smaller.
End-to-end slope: -0.12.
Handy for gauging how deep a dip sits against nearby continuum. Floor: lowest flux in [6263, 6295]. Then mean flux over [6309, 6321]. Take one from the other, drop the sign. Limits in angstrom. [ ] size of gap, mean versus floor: 2.4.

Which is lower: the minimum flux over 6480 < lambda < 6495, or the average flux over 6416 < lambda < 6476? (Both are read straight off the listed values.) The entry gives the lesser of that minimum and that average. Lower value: 10.2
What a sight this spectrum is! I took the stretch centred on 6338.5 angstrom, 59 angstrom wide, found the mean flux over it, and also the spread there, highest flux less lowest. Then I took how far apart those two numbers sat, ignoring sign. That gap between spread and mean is 9.7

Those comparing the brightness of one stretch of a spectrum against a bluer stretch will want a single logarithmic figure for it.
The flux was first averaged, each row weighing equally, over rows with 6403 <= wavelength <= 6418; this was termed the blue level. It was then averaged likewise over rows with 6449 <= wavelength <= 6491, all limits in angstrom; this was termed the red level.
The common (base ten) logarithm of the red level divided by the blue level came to -0.03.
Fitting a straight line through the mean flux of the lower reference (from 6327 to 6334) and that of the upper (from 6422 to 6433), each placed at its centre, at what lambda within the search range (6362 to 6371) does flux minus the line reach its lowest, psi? 6368.44 angstrom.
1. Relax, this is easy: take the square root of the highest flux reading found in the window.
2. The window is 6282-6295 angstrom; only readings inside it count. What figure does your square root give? 3.34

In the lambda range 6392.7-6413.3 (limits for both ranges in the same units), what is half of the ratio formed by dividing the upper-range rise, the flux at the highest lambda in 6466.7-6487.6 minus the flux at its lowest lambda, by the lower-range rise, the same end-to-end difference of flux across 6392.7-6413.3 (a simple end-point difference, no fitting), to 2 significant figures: -2.1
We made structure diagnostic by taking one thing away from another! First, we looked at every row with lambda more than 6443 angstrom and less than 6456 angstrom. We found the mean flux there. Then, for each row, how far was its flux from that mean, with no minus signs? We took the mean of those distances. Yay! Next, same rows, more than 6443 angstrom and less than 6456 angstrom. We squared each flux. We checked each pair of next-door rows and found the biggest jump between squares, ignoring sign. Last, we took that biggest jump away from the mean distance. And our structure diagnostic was -30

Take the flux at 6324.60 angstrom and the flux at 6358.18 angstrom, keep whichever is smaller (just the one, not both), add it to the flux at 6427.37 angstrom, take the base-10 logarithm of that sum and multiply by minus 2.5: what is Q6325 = -3.43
